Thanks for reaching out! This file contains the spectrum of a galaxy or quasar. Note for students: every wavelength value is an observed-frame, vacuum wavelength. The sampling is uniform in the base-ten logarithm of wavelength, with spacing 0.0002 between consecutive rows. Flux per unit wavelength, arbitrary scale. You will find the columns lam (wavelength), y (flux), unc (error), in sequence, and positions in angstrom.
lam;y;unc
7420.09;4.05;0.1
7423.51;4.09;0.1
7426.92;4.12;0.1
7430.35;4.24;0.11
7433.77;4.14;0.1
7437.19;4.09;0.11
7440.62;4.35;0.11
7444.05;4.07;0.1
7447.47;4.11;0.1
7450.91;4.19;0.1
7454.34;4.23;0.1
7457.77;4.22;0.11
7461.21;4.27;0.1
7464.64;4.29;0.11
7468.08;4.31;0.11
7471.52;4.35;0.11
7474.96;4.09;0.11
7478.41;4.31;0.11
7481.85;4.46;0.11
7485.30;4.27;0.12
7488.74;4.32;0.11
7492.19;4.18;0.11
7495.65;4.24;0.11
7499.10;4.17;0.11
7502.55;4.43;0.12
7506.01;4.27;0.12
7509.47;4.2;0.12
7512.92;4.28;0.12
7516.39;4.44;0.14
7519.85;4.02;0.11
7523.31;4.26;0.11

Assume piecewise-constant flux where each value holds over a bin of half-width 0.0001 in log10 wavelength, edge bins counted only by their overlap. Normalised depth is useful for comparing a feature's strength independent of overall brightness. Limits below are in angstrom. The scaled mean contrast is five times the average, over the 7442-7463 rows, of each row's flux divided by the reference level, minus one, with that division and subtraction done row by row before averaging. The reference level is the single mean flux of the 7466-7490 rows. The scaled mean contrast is -0.14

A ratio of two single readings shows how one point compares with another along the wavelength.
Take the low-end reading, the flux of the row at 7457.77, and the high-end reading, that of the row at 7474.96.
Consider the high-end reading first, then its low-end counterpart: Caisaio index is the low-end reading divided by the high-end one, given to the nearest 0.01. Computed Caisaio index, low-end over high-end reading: 1.03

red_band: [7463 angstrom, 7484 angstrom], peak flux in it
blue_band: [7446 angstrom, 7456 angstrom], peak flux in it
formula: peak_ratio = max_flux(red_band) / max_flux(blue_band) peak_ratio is 1.05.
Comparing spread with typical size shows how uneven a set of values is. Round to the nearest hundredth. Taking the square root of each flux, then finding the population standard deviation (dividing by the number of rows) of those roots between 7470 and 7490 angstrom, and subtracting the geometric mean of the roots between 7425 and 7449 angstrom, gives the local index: -2.01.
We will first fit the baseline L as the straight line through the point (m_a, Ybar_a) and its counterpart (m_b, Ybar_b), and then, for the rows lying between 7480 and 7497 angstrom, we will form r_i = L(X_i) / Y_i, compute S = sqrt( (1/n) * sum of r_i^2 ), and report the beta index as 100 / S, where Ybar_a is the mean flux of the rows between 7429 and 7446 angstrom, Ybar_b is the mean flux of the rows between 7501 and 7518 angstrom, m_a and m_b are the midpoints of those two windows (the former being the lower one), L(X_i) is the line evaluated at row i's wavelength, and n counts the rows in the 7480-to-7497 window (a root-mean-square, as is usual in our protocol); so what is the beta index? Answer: 100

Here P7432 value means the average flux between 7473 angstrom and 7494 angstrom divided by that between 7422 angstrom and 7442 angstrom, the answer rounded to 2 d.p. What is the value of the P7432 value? 1.02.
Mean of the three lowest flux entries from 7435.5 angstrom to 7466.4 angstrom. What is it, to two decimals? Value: 4.09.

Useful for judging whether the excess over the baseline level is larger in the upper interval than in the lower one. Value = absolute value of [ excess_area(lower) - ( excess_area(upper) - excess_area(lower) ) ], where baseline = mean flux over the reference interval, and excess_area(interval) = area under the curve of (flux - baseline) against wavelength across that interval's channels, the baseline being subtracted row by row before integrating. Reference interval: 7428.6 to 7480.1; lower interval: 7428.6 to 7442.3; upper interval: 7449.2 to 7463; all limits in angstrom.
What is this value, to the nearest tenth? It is 0.5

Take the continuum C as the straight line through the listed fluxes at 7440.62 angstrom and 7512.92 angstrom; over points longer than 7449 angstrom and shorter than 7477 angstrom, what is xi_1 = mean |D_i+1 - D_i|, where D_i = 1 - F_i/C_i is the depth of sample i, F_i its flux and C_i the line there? 0.015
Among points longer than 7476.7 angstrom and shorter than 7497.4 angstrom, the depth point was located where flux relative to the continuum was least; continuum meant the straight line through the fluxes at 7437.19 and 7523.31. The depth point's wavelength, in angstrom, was 7492.19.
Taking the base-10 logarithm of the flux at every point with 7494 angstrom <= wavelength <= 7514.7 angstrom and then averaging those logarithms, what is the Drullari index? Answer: 0.630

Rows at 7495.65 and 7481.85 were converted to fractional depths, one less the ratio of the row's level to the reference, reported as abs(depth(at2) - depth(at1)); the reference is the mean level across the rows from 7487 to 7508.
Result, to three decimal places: 0.052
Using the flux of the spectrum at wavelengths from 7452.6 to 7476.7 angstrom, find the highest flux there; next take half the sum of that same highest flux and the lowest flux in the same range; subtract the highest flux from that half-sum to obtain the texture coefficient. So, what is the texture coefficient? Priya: -0.130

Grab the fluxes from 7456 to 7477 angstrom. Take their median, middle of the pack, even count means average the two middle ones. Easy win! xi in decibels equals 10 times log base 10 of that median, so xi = 6.31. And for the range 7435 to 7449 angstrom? 6.13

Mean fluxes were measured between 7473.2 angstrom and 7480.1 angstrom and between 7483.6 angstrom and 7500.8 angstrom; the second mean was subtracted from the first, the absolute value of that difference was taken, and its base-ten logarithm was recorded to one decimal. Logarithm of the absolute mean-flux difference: -1.4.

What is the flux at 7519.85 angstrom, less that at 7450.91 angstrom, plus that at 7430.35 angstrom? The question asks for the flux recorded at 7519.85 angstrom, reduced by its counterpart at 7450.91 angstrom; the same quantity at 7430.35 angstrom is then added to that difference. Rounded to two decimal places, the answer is 4.07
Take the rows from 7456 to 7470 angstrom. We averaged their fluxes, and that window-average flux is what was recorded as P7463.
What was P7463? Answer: 4.27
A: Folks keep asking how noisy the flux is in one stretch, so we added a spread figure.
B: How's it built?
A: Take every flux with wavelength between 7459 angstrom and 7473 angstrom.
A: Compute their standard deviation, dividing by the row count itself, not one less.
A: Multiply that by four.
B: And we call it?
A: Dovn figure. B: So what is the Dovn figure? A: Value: 0.118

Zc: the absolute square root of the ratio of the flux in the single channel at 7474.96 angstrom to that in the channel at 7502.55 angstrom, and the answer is 0.96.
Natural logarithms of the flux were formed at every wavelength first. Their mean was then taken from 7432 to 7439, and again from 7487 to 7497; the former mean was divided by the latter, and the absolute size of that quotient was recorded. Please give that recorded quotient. 0.98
